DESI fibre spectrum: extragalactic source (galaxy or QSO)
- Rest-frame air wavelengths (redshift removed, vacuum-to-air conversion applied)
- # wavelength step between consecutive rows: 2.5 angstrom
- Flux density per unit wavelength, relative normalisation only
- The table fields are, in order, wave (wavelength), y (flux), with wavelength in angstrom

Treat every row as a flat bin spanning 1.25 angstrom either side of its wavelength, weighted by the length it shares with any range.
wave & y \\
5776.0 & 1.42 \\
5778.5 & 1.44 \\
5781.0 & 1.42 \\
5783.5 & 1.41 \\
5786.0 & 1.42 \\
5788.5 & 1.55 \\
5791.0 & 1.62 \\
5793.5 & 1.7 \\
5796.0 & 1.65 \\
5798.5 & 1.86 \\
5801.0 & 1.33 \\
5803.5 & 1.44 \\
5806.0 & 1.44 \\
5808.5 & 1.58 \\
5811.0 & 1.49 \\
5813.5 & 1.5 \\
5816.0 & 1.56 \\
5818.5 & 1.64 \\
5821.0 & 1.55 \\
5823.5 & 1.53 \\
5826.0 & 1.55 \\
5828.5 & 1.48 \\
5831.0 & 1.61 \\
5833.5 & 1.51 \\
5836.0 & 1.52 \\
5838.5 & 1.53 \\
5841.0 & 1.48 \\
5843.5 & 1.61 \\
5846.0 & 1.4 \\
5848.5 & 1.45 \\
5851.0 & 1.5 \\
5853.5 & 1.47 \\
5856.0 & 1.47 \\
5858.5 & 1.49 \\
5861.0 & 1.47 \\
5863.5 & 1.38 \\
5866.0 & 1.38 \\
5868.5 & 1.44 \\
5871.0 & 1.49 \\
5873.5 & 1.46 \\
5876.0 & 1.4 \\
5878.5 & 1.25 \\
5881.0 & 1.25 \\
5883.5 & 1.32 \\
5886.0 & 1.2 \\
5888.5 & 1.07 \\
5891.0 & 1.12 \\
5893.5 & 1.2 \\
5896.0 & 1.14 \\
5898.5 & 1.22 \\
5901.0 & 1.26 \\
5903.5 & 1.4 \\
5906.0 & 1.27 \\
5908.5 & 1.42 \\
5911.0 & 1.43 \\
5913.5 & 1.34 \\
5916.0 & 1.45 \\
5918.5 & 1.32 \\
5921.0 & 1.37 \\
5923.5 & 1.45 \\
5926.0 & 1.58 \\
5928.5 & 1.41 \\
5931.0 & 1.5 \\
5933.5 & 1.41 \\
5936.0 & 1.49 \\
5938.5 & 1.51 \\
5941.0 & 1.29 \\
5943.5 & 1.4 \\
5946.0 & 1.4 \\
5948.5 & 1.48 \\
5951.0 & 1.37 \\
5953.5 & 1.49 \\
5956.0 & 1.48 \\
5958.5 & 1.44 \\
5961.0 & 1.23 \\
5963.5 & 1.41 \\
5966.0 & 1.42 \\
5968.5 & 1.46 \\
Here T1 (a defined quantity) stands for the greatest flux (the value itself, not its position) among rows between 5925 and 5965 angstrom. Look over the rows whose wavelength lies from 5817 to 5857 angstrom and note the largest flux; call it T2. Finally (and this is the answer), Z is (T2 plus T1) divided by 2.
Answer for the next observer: 1.61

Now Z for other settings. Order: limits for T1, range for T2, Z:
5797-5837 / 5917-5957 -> 1.72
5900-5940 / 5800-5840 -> 1.61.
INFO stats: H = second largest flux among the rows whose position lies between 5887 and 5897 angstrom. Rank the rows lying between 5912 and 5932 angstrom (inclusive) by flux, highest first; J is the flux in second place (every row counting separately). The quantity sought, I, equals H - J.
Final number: -0.36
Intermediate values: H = 1.14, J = 1.5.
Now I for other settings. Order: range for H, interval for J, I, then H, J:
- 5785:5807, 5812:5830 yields 0.14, 1.7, 1.56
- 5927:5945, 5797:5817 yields -0.08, 1.5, 1.58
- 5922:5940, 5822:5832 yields -0.04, 1.51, 1.55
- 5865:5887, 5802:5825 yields -0.12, 1.46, 1.58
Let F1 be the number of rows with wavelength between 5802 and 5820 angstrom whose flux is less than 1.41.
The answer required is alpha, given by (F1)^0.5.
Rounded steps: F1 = 0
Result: 0.0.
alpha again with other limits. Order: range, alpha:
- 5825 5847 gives 1.0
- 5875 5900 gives 3.2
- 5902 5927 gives 2.2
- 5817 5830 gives 0.0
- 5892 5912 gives 2.4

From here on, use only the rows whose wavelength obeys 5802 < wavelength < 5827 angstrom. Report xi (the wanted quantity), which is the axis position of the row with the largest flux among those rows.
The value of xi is 5818.5 angstrom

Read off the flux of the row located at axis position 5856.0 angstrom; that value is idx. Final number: 1.47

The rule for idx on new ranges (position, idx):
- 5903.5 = 1.4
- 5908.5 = 1.42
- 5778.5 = 1.44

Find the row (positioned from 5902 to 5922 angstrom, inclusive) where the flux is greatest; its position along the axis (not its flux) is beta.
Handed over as 5916.0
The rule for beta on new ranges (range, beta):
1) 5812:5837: 5818.5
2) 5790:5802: 5798.5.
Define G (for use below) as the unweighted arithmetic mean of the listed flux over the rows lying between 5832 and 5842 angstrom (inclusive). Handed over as 1.51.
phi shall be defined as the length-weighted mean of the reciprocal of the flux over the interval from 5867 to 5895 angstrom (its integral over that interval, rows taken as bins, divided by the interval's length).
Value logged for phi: 0.78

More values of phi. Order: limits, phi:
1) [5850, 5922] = 0.75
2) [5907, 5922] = 0.72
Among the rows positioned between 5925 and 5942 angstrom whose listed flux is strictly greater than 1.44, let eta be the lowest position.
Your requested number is 5926.0 angstrom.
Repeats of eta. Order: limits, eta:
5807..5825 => 5808.5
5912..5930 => 5916.0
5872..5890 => 5873.5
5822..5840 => 5823.5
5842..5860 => 5843.5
